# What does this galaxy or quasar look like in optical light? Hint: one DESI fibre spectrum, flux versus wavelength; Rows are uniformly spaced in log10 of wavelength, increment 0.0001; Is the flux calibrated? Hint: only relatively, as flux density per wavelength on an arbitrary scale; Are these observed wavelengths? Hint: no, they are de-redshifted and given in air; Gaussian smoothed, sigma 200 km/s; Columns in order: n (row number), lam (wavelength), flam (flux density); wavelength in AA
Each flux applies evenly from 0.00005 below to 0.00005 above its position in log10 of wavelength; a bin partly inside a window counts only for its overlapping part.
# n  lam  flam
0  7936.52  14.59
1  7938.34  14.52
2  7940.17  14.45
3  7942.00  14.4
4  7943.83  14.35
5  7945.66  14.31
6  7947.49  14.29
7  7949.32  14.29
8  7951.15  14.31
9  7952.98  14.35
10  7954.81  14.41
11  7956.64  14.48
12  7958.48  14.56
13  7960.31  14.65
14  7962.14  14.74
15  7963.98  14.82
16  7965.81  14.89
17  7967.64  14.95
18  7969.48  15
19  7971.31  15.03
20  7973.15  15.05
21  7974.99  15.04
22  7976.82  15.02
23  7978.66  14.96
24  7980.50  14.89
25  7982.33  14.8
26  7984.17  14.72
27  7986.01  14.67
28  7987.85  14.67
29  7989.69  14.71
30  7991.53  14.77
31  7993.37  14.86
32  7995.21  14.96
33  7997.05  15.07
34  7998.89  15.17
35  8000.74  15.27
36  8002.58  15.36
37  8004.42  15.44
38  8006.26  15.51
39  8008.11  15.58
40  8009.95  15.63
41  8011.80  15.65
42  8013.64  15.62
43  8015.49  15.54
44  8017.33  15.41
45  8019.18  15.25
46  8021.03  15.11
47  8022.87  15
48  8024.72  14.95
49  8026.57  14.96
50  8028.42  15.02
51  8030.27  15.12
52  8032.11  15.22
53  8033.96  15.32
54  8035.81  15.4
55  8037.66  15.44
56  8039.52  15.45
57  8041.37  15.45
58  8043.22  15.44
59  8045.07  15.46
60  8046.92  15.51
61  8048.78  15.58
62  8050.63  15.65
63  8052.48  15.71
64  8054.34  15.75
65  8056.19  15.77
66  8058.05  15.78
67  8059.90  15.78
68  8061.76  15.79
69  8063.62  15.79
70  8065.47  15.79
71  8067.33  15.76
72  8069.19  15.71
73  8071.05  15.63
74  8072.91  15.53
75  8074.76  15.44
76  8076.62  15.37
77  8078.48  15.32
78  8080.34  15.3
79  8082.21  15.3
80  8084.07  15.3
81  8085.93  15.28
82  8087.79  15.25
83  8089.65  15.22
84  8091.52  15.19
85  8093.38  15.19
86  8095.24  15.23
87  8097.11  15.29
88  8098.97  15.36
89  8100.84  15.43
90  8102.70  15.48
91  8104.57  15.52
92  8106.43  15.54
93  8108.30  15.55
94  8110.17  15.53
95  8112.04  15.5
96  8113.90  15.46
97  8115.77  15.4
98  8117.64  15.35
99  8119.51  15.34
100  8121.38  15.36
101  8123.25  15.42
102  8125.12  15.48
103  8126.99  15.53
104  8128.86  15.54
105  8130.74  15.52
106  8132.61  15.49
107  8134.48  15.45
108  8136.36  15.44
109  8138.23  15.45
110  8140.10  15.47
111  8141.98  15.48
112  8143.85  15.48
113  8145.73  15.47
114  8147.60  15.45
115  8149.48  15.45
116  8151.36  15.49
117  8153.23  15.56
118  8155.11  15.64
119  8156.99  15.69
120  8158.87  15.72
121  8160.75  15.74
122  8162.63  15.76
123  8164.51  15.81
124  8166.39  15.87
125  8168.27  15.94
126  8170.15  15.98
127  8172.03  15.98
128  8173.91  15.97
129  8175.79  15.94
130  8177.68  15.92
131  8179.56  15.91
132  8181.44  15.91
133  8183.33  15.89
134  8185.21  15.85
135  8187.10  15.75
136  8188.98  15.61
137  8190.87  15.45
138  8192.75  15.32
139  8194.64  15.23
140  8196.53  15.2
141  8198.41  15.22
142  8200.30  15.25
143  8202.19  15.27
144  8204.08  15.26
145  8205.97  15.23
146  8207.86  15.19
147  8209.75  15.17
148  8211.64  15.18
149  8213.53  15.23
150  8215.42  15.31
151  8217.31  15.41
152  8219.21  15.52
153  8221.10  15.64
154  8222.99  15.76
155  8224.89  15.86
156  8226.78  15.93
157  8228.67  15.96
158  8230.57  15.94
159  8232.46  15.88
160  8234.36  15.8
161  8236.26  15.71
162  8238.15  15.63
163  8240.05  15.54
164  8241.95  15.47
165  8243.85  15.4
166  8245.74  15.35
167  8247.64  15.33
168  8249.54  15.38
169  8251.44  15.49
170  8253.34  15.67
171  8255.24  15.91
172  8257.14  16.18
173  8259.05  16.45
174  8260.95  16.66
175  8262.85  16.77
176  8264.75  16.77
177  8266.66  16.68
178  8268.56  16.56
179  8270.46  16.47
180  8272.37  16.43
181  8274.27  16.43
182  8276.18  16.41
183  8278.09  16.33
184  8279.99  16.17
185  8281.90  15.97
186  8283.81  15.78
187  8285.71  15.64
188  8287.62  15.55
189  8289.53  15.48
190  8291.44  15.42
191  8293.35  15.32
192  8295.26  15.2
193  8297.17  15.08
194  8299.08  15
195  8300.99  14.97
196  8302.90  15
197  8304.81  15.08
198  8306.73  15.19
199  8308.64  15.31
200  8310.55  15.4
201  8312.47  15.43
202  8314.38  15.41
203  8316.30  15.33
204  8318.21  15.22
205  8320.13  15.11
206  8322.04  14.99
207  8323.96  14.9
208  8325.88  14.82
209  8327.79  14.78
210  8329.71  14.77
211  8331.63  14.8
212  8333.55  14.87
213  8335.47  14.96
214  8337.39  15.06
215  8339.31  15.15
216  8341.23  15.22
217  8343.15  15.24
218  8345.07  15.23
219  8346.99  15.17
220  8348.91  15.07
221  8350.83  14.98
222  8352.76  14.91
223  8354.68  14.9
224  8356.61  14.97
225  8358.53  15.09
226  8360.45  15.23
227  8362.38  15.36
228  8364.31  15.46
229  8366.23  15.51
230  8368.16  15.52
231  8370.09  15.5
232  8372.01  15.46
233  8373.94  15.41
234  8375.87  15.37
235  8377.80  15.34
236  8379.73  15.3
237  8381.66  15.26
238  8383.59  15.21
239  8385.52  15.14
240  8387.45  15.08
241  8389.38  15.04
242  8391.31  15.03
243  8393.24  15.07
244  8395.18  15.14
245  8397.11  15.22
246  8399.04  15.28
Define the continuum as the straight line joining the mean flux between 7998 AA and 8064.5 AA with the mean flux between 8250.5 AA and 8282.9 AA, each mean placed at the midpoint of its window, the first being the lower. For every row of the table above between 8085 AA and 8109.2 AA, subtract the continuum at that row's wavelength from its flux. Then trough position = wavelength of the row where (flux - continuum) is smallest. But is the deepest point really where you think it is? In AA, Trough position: 8093.38 AA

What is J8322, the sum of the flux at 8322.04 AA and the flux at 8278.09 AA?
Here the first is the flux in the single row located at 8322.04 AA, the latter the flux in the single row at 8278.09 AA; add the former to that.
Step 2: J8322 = 31.3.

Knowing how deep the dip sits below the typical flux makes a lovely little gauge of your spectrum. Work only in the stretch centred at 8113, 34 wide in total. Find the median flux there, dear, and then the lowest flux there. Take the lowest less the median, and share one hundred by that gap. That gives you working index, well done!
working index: -556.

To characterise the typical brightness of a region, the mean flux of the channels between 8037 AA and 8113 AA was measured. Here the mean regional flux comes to 15.50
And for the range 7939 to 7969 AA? 14.52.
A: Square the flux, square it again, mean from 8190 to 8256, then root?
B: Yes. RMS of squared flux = 240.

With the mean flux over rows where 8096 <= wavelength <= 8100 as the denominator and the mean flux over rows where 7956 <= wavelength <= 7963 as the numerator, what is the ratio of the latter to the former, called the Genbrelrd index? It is 0.95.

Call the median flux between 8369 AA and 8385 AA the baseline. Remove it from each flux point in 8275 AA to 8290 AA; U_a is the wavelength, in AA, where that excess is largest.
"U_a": 8276.18 AA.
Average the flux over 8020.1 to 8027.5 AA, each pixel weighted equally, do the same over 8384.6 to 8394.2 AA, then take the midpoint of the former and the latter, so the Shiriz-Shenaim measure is 15.04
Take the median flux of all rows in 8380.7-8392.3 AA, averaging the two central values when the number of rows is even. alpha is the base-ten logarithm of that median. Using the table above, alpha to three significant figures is 1.18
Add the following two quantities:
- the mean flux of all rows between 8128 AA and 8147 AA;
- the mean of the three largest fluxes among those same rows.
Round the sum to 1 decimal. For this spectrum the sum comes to 31.0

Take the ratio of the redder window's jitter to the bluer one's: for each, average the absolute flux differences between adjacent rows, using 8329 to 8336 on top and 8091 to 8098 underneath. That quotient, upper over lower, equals 1.9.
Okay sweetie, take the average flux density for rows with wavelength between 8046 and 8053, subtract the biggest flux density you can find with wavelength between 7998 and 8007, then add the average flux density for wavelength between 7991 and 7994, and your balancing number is 14.9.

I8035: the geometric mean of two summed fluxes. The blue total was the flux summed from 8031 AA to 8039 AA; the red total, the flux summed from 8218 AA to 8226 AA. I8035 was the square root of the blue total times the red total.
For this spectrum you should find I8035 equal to 62.1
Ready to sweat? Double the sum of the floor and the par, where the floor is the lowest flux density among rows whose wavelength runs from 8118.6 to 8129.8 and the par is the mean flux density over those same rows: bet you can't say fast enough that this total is 62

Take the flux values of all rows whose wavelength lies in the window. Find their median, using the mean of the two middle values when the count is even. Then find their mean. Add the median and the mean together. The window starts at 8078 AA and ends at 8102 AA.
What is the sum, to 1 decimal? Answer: 30.6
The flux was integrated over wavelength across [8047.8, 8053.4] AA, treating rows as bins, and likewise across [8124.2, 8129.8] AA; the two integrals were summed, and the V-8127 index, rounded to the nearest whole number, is 174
